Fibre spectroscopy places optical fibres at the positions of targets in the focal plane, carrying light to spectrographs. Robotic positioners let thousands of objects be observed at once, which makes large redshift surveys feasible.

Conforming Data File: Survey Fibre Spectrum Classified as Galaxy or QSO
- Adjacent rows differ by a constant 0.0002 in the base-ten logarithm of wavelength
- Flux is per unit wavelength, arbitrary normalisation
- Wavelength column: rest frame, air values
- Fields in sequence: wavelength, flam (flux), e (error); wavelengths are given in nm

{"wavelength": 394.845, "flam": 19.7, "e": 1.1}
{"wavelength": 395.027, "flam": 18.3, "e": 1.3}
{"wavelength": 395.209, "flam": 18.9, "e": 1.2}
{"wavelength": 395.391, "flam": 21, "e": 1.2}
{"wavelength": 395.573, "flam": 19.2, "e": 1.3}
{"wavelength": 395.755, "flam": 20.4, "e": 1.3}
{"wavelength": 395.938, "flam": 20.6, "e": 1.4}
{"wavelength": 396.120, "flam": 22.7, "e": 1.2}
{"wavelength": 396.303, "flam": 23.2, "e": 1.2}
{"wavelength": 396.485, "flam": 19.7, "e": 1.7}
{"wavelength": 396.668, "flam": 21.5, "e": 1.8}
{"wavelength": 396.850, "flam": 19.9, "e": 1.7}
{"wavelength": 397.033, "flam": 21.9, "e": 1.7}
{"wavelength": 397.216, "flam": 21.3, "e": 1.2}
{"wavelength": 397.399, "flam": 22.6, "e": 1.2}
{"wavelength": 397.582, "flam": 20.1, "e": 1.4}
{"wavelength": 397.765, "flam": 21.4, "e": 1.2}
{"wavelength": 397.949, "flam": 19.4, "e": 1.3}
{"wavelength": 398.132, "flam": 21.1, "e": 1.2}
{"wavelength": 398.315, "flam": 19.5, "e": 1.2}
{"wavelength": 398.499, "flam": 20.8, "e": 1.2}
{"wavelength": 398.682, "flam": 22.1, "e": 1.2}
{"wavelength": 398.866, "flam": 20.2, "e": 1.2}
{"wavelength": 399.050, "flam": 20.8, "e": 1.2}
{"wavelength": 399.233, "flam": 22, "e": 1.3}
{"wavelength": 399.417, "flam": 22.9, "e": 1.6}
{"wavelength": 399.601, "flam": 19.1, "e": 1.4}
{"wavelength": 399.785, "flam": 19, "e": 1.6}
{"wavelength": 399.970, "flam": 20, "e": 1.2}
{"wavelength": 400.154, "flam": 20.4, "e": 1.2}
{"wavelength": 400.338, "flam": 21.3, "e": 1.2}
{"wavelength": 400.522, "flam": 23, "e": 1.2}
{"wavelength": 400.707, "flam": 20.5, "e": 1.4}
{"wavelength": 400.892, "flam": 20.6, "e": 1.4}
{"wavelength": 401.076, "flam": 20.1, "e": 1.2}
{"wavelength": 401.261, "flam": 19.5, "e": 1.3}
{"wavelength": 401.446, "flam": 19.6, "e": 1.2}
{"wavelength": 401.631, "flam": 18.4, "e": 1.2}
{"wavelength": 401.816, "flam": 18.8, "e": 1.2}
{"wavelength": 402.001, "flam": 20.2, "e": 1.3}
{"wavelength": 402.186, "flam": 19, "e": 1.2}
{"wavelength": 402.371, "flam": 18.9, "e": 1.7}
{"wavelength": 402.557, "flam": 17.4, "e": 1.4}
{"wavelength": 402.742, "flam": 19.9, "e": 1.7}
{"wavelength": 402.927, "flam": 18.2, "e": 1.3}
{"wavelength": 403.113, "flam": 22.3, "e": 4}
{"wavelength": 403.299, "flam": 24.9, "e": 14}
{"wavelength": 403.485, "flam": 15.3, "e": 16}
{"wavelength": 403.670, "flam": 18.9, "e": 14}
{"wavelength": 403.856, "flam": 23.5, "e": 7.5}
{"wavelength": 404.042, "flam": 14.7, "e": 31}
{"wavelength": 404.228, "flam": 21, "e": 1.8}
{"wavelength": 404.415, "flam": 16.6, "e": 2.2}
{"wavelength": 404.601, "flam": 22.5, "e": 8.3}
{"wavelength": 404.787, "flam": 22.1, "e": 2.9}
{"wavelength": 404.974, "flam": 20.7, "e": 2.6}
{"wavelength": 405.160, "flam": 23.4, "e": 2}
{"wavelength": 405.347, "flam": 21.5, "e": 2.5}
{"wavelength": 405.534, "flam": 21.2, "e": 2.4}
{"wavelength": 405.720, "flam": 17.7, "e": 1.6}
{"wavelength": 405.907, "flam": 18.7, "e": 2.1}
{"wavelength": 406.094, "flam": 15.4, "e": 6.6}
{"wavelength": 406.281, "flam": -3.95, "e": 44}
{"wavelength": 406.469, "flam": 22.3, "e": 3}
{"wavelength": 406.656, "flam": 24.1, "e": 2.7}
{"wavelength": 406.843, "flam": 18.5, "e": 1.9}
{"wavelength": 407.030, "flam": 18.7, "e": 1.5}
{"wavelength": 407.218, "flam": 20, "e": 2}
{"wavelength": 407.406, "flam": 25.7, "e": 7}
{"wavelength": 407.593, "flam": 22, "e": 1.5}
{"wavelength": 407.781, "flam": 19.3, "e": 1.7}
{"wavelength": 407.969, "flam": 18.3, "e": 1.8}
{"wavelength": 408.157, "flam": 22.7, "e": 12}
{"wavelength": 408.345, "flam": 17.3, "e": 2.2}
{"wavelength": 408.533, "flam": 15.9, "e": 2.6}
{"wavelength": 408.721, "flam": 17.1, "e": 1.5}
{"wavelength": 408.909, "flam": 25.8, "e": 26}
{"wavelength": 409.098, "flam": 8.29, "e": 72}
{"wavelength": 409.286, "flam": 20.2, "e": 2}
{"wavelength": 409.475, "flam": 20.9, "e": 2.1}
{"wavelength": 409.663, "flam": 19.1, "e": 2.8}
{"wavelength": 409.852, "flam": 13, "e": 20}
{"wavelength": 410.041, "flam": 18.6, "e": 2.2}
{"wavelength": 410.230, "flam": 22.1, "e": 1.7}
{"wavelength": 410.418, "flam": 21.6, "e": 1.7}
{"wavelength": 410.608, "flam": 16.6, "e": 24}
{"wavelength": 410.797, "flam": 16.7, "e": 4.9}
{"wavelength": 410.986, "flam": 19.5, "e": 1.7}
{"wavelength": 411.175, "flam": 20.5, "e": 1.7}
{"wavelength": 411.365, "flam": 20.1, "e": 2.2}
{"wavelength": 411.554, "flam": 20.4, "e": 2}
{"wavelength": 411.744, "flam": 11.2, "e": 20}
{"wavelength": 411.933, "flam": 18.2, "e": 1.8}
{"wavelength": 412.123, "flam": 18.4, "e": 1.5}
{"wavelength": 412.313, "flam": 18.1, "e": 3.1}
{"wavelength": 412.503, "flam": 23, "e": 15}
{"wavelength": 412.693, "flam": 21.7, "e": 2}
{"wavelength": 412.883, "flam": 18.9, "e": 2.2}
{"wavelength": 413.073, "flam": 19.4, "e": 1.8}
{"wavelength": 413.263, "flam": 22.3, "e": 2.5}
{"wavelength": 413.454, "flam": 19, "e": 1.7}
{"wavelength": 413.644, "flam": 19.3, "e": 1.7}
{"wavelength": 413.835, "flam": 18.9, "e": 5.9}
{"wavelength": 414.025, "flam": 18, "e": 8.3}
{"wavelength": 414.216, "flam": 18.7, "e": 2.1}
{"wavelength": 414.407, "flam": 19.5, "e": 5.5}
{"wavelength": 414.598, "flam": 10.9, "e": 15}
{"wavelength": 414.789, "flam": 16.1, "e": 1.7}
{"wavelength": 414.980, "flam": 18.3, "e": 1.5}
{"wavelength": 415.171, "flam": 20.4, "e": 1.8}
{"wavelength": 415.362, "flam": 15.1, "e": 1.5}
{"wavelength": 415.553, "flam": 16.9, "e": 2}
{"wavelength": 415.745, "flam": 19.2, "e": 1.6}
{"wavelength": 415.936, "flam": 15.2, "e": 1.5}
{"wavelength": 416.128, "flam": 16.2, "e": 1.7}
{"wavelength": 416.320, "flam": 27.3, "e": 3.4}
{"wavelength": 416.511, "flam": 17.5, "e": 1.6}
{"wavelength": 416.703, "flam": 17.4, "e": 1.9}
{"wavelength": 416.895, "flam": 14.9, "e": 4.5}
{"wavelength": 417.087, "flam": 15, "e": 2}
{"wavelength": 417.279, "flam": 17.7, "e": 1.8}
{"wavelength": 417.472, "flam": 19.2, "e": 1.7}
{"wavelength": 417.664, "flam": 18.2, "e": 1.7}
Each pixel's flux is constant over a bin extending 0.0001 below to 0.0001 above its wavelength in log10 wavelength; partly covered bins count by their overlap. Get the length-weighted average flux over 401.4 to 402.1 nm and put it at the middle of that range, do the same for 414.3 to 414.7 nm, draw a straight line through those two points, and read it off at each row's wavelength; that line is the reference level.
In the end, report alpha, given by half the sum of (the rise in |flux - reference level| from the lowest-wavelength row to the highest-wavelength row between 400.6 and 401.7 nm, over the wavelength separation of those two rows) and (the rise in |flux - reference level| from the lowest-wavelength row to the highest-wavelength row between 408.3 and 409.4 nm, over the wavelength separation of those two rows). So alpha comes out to 2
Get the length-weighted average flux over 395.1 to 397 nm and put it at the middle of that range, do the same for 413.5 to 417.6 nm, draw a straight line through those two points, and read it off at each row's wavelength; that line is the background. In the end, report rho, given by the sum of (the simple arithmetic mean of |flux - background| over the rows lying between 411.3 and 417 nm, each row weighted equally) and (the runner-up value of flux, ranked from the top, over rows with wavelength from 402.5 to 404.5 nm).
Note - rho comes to 25.7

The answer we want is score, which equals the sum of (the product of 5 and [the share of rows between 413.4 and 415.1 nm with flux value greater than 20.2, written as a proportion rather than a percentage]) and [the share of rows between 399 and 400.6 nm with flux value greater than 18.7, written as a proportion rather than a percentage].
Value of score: 1.0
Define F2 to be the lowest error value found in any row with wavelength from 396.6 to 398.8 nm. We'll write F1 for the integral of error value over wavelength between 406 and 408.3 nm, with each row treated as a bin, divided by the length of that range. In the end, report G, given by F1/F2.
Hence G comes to 6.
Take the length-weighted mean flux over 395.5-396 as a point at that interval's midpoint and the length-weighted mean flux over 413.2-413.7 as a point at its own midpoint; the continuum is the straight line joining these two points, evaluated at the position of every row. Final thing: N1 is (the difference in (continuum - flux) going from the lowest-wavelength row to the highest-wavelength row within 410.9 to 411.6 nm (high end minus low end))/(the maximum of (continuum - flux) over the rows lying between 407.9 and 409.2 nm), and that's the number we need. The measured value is -0.08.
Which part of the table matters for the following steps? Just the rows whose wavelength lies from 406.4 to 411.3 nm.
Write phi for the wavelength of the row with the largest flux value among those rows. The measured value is 408.909 nm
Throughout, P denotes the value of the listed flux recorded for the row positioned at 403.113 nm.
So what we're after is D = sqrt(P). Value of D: 4.72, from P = 22.3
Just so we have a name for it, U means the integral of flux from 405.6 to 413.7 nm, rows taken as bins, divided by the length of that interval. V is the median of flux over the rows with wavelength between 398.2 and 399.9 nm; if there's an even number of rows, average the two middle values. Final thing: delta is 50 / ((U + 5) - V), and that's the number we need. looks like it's 17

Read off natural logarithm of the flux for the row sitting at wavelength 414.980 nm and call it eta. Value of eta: 2.907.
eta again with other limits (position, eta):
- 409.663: 2.950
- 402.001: 3.006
